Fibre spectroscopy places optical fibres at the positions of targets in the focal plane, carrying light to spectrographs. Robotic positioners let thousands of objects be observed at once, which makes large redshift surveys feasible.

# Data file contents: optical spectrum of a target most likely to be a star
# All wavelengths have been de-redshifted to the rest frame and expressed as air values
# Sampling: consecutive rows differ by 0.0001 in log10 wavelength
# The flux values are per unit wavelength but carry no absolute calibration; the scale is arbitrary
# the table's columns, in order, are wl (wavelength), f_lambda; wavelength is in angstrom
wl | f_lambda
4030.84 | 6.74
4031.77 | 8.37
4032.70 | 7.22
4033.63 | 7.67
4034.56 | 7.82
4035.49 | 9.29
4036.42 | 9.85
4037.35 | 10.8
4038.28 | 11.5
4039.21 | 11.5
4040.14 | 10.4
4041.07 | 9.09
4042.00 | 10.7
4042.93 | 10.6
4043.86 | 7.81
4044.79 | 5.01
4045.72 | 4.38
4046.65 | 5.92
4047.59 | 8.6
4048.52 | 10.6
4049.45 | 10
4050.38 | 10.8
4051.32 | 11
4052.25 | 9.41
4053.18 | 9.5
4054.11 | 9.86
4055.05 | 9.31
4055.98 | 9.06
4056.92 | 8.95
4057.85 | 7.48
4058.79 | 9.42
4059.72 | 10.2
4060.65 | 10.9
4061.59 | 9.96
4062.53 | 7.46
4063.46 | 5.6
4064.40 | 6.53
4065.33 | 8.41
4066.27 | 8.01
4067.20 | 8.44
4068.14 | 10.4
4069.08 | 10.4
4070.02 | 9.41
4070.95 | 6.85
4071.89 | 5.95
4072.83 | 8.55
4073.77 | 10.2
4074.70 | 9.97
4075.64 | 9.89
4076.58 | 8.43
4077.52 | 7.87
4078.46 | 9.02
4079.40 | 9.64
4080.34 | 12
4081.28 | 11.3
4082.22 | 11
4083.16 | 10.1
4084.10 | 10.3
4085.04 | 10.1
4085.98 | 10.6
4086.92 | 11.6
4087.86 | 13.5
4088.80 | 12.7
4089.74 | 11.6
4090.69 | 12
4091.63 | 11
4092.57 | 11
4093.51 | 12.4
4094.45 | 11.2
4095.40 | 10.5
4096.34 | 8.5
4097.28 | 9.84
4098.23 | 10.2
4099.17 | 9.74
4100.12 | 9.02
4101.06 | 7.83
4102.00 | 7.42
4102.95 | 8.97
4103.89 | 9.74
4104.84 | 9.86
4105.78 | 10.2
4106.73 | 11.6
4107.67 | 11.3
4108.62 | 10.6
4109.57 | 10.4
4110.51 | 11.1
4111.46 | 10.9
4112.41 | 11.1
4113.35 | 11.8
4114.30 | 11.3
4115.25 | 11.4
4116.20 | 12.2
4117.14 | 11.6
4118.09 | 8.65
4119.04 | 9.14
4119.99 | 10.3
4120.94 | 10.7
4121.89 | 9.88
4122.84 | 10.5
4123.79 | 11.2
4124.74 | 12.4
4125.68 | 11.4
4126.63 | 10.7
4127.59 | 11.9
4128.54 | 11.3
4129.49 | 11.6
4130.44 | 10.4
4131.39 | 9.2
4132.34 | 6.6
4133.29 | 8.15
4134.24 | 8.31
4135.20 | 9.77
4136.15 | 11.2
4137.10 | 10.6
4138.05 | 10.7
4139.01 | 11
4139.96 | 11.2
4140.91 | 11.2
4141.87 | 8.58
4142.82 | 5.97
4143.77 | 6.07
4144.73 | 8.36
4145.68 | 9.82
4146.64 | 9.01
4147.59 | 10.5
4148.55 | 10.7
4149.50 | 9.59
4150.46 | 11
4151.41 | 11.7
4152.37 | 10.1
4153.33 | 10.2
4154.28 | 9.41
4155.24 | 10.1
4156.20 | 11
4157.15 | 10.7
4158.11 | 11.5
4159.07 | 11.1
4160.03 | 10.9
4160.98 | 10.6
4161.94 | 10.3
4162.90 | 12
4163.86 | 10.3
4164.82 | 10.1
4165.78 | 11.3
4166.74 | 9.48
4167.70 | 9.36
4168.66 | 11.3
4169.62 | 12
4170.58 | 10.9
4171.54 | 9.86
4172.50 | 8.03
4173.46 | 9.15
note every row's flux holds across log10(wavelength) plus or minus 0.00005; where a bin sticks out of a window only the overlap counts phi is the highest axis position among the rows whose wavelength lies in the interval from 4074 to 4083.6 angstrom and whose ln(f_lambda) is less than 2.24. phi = 4078.46 angstrom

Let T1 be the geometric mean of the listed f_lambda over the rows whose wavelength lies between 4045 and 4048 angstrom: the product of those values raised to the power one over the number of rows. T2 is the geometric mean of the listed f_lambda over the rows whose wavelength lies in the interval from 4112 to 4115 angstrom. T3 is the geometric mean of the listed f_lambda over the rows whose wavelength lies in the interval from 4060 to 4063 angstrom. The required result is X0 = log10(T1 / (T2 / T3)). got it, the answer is 0.70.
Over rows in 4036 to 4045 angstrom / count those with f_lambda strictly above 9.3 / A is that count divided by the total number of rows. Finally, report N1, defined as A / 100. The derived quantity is 0.0070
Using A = 0.70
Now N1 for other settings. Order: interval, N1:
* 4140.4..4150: 0.0050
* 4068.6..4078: 0.0050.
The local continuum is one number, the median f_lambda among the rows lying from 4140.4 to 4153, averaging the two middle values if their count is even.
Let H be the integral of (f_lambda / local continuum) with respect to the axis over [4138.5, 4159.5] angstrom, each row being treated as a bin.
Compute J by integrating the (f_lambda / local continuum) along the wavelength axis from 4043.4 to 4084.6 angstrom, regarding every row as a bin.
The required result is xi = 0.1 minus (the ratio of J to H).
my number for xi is -1.7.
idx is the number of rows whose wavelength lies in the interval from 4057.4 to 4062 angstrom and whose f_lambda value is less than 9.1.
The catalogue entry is 1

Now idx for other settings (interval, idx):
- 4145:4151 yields 1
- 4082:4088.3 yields 0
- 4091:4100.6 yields 2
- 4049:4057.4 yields 2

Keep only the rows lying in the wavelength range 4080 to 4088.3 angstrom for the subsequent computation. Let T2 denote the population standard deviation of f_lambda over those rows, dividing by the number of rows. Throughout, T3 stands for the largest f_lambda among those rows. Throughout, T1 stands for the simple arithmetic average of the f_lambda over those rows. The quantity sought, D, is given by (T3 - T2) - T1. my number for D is 1.3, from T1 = 11.2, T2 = 1.0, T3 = 13.5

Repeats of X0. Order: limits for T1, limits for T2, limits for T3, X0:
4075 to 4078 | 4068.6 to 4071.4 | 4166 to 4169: 1.00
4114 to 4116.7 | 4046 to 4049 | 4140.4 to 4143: 1.07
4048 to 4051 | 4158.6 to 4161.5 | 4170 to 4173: 0.96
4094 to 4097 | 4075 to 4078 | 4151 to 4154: 1.09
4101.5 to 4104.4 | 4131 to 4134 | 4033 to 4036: 0.95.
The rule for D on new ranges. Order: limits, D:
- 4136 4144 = -0.5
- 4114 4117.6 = 0.2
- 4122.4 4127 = 0.5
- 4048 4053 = 0.1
